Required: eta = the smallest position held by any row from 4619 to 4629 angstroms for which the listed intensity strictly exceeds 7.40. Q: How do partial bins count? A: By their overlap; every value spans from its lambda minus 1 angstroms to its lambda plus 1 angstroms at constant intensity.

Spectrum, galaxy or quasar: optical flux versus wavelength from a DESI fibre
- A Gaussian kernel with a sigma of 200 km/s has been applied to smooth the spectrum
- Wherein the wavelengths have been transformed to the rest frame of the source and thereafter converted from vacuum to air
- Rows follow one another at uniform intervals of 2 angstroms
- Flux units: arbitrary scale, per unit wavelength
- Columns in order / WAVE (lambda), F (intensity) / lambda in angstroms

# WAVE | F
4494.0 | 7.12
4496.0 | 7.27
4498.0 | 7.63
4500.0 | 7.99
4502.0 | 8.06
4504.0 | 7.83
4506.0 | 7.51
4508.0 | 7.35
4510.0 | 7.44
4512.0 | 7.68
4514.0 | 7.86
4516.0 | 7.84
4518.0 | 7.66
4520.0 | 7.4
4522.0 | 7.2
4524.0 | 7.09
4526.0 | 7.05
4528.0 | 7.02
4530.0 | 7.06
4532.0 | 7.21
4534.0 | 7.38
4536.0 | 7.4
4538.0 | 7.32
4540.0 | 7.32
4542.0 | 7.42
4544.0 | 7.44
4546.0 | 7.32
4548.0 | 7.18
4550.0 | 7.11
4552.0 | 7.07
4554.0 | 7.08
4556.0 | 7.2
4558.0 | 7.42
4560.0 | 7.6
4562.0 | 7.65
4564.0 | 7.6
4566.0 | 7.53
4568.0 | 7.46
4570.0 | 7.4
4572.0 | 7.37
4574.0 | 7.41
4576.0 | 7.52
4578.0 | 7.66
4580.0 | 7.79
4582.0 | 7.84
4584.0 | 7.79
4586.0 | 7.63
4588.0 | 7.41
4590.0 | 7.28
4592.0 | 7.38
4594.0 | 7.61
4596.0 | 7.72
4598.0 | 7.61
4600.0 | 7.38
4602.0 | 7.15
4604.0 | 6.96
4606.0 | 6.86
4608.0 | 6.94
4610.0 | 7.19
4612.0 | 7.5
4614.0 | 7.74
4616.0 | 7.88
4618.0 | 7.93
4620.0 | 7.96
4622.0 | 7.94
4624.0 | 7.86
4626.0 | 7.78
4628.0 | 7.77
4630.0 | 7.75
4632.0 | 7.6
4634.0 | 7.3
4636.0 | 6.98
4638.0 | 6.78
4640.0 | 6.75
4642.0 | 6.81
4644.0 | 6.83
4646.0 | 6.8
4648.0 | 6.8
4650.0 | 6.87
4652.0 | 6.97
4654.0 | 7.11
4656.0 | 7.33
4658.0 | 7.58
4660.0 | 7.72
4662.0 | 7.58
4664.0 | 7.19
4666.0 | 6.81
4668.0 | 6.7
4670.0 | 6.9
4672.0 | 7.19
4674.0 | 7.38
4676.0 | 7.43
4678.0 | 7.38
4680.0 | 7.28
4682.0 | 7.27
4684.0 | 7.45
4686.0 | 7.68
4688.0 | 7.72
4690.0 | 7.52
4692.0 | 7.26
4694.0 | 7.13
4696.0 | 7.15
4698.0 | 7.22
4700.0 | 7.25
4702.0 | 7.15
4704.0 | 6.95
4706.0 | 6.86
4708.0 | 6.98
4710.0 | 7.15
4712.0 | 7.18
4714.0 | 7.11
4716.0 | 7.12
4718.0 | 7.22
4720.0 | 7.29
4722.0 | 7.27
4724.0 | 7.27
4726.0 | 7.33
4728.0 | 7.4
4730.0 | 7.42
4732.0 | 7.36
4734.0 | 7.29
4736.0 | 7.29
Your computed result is 4620.0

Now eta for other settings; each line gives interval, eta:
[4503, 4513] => 4504.0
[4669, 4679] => 4676.0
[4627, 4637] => 4628.0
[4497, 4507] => 4498.0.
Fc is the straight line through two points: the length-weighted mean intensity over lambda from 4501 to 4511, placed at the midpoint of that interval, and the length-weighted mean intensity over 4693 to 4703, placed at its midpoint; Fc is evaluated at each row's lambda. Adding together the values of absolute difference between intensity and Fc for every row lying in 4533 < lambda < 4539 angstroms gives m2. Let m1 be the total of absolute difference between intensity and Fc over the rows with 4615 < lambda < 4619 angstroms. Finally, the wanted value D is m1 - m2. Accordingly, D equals 0.5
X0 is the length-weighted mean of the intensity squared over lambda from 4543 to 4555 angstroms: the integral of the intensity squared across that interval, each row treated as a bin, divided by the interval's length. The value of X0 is 51.9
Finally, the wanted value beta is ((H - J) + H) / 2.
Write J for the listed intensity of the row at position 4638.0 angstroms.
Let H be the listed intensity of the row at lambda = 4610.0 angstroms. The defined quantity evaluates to 3.80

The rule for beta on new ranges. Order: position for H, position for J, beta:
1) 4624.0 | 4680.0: 4.22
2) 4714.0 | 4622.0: 3.14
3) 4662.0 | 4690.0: 3.82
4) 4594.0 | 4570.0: 3.91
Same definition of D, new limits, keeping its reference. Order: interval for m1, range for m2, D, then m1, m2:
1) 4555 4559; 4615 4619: -0.7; 0.4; 1.1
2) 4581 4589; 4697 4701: 0.8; 0.9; 0.1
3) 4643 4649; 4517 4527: -0.2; 1.5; 1.7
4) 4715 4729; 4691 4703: 0.8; 1.1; 0.3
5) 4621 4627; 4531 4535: 1.0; 1.5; 0.6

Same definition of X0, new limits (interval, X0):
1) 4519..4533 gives 51.1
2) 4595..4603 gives 55.8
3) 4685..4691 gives 58.4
